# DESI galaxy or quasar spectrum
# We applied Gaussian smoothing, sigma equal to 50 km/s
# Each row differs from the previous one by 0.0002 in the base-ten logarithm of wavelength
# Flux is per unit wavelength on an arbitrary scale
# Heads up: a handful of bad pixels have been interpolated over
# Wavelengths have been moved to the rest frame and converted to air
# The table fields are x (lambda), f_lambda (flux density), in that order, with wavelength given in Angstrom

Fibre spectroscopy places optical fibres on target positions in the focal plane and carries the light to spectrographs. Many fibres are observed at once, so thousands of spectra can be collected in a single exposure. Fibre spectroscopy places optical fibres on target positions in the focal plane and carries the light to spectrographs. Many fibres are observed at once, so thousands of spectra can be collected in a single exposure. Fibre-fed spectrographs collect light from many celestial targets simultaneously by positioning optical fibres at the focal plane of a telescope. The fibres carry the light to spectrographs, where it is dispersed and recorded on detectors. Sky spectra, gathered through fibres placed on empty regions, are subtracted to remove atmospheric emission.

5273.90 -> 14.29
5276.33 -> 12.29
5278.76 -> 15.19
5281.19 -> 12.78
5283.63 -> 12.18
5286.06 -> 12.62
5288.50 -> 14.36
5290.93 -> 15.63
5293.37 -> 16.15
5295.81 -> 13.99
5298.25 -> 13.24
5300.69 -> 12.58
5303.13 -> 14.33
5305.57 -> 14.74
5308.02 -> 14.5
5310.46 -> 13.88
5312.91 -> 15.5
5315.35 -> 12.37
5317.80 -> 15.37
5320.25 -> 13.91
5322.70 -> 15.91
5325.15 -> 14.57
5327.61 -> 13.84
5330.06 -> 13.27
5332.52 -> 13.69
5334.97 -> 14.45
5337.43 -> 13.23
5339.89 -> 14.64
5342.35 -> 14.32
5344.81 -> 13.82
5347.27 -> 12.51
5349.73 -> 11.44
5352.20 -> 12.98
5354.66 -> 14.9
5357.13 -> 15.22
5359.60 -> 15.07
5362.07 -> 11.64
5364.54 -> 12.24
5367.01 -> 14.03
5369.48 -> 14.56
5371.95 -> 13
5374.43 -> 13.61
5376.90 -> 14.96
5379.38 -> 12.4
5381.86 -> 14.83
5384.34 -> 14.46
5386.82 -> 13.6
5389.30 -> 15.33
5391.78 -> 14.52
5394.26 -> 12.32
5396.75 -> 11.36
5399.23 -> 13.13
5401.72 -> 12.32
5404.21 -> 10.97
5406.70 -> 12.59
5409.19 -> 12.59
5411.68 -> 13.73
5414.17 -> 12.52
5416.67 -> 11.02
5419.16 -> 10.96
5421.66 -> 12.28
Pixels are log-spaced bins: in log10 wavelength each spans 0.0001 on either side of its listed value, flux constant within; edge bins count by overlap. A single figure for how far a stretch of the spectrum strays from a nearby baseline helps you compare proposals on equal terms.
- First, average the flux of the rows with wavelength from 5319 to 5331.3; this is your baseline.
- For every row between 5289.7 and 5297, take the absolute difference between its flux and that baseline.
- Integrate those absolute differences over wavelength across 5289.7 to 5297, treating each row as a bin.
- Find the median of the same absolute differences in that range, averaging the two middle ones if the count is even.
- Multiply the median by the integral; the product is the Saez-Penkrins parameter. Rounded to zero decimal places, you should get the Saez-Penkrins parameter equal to 11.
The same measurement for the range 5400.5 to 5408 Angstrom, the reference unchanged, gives 35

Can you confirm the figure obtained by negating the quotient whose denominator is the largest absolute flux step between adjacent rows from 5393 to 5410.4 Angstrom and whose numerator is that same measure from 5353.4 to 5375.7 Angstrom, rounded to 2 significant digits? -1.9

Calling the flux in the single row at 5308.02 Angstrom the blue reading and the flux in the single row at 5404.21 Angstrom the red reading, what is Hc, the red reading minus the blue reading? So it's -3.5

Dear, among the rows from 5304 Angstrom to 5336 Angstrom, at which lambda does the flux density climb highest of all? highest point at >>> 5322.70 Angstrom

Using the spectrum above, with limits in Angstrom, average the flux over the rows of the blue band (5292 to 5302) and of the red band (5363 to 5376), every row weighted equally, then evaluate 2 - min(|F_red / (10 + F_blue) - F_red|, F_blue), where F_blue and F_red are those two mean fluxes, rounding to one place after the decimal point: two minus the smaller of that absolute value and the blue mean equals -10.9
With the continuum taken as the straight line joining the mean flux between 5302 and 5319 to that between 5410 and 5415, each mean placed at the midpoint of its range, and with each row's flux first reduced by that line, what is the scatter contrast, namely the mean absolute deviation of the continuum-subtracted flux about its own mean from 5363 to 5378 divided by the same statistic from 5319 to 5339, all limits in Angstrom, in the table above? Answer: 1.2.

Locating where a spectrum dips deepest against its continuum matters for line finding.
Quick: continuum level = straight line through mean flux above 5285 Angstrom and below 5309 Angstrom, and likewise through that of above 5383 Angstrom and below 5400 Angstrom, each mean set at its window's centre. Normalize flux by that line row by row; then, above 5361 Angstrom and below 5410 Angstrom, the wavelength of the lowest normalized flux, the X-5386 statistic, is 5404.21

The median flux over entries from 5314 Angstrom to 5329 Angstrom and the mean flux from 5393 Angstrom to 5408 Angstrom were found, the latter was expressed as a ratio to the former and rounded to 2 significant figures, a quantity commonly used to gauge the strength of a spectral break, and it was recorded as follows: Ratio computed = 0.85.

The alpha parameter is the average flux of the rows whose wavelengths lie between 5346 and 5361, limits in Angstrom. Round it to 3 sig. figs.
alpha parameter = 13.7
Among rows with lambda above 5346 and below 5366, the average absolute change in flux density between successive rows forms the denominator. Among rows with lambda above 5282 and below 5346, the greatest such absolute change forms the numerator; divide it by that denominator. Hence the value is 2.4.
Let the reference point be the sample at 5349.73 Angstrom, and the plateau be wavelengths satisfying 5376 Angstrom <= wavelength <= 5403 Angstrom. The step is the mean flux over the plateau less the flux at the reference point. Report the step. 2.1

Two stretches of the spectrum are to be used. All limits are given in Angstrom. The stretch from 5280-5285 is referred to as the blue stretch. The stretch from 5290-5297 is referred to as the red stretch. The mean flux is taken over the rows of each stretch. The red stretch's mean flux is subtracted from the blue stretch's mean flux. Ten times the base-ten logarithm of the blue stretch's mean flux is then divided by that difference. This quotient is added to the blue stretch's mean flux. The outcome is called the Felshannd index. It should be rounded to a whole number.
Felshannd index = 9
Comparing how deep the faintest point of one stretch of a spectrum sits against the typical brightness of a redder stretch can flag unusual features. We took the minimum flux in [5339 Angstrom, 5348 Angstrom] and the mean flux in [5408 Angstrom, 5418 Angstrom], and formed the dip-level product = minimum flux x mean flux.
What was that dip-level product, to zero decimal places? 156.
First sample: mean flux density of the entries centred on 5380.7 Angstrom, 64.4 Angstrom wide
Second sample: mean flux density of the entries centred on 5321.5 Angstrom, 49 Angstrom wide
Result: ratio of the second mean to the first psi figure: 1.05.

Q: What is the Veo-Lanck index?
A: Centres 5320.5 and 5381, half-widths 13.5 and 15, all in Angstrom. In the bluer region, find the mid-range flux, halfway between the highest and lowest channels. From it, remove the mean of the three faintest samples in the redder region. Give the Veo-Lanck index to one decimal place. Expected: 1.6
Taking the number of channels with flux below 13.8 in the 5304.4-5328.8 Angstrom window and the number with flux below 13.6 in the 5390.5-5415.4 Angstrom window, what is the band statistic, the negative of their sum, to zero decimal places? -9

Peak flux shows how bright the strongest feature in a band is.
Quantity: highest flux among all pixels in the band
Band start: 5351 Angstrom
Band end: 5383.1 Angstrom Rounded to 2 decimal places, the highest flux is 15.22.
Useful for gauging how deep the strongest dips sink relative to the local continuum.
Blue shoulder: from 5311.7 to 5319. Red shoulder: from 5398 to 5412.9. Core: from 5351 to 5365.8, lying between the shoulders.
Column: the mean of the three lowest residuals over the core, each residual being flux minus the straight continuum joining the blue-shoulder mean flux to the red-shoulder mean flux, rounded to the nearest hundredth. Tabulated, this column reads -1.21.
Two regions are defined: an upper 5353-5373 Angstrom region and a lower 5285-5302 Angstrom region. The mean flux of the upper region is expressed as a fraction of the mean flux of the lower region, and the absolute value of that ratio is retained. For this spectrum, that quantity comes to 0.98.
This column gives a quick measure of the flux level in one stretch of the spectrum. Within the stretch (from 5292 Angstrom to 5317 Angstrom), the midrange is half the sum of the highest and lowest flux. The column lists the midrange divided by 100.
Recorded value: 0.143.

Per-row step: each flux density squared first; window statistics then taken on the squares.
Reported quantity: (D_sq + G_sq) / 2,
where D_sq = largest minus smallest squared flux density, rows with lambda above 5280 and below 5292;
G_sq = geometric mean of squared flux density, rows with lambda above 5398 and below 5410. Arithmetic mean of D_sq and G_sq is 124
